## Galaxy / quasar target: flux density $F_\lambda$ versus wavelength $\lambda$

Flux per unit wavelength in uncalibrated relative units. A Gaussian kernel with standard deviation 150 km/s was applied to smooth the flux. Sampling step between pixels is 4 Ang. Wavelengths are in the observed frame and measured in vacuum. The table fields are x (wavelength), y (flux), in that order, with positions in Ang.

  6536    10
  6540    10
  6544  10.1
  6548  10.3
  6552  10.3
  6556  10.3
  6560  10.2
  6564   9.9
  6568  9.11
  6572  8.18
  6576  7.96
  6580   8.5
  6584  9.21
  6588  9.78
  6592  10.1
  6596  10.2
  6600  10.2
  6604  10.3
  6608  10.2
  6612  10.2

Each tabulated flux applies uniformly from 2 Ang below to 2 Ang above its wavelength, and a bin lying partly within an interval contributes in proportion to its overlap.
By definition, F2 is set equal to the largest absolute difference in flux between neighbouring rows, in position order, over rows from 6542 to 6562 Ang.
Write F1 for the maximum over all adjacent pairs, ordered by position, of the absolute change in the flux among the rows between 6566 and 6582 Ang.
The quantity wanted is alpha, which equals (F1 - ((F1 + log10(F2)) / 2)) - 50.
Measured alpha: -49.2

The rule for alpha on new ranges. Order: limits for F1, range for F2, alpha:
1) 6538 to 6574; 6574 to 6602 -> -49.5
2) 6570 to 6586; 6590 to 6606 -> -49.1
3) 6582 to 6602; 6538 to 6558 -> -49.4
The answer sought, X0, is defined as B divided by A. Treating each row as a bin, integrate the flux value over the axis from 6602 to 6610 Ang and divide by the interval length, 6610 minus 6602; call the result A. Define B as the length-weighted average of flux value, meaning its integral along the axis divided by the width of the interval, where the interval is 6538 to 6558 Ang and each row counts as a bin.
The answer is 1.00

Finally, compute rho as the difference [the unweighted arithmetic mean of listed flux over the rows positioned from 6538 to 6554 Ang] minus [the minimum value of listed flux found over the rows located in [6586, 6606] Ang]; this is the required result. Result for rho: 0.4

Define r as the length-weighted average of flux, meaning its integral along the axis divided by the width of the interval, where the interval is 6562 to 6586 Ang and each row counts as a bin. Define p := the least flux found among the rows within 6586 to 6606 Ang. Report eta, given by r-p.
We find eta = -1.0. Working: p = 9.78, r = 8.8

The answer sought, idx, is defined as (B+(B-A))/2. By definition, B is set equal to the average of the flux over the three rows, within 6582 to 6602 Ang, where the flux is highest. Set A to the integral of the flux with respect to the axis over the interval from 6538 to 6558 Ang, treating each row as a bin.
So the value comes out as -91.8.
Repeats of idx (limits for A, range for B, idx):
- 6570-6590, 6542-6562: -77.0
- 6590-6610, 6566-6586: -93.1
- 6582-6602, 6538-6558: -88.7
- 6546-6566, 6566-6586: -93.1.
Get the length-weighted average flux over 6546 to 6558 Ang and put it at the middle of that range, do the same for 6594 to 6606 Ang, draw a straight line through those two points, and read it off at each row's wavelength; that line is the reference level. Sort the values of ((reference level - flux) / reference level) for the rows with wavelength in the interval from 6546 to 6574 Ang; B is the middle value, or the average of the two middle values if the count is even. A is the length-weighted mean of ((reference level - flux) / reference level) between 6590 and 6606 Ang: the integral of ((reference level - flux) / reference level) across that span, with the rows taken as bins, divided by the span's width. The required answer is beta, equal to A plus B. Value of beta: 0.012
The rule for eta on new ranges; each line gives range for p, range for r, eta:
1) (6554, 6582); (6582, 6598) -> 1.9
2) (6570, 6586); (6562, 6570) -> 1.5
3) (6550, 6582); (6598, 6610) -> 2.3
